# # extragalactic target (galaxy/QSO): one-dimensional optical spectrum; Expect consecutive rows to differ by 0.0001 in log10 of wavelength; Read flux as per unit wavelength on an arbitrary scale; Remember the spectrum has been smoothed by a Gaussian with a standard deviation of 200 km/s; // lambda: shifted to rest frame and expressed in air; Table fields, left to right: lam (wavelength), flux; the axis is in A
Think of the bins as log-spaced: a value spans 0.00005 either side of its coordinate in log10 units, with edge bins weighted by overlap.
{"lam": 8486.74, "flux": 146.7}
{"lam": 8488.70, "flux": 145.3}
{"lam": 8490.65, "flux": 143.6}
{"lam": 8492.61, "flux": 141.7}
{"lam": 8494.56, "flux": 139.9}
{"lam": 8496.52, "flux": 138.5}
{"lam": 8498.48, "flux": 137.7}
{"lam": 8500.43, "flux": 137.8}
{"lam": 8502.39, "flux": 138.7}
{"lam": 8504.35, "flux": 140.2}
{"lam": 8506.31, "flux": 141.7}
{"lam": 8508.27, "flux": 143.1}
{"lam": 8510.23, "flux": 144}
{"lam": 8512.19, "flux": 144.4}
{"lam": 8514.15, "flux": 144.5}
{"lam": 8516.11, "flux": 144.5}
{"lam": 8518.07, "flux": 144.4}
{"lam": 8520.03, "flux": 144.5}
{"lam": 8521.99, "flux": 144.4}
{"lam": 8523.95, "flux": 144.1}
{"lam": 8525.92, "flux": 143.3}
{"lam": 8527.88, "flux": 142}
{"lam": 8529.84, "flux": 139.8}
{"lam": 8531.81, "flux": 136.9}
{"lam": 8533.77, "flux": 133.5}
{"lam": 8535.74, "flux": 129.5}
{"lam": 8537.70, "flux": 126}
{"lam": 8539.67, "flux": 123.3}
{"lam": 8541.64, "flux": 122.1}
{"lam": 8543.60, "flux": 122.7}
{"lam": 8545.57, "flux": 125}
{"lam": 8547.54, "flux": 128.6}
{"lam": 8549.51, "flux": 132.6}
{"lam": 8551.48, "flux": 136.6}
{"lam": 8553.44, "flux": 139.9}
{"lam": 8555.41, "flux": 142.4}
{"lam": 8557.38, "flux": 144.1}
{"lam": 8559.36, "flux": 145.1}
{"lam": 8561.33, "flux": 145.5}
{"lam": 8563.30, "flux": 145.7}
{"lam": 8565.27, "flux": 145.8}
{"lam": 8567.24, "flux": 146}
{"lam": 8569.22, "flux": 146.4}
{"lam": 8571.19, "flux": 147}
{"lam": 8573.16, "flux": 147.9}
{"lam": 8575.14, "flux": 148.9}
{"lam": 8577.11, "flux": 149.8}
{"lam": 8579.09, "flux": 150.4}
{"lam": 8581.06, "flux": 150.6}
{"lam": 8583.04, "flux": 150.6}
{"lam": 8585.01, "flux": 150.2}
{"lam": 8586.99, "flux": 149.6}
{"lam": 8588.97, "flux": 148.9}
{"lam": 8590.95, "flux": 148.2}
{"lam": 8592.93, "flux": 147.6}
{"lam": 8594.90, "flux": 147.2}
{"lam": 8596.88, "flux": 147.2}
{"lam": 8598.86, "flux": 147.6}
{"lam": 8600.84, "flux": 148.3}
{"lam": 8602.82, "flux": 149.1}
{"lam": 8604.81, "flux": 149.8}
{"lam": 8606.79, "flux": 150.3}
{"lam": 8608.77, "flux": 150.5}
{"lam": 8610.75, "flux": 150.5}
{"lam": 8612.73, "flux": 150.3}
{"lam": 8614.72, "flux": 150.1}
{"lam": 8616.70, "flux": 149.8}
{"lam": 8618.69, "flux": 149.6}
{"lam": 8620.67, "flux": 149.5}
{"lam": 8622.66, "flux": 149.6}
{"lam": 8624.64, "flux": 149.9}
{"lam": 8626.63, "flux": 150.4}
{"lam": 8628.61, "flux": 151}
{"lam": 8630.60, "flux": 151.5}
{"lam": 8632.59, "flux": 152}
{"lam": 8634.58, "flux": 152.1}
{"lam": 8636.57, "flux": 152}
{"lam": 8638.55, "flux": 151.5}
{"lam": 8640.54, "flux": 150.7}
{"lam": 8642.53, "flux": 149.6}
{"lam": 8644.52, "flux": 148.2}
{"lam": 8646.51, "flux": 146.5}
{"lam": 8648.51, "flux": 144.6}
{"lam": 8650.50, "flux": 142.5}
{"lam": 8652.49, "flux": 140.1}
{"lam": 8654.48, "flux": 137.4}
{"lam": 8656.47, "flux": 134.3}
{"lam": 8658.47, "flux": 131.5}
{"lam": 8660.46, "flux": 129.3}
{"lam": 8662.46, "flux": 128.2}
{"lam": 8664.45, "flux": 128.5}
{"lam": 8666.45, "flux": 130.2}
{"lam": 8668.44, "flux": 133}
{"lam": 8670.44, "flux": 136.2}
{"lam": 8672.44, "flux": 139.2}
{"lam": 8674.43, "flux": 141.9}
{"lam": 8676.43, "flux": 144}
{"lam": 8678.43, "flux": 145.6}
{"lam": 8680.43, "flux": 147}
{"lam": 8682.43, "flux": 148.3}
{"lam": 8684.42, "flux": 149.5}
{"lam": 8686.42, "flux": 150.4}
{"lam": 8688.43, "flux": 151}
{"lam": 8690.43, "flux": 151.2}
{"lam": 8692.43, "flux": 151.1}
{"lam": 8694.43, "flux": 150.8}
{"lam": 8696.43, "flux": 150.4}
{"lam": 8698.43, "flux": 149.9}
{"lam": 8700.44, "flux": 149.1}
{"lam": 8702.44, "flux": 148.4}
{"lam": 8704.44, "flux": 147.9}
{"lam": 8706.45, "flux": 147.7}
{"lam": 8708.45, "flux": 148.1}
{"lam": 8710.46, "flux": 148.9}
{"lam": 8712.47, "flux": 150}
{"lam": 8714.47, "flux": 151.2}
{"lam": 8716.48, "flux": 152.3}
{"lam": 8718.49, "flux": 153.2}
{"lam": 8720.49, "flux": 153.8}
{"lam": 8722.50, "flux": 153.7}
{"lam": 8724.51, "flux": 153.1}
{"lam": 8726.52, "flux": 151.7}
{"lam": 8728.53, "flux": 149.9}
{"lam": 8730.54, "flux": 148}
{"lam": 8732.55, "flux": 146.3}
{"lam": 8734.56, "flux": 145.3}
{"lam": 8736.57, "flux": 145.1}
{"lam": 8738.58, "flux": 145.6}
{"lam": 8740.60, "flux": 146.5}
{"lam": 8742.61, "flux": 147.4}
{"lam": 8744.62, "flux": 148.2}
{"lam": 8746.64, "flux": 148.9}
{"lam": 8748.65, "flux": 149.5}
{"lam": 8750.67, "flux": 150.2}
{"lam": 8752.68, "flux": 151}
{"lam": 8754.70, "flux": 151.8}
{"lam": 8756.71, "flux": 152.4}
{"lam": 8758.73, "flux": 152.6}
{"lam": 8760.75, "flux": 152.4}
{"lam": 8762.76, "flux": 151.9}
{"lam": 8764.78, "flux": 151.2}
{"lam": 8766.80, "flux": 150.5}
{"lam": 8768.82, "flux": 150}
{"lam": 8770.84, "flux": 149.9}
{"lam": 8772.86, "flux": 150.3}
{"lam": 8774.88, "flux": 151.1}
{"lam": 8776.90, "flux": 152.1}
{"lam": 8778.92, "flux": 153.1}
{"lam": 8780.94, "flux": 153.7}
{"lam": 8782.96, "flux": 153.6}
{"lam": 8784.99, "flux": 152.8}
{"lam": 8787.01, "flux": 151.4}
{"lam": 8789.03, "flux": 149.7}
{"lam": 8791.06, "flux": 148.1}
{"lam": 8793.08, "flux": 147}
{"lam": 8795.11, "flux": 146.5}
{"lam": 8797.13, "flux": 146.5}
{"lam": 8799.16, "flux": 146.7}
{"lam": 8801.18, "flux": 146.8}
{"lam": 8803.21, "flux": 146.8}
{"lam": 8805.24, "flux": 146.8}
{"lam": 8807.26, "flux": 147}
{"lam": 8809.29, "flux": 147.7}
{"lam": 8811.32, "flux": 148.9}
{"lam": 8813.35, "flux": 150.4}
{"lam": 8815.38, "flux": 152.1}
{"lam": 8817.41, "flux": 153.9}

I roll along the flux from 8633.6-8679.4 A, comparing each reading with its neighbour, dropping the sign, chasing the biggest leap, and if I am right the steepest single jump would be 3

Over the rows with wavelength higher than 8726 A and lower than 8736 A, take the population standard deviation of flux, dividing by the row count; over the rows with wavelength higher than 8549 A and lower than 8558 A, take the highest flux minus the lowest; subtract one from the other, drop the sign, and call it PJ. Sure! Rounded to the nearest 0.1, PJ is 9.2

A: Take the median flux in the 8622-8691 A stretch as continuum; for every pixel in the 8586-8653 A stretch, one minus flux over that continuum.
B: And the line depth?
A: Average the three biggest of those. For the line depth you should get 0.03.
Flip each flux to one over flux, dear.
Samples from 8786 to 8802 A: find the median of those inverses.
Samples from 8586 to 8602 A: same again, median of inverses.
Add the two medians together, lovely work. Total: 0.0136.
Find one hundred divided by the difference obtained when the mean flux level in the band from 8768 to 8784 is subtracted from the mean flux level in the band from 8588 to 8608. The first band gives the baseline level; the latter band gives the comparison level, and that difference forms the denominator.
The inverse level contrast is -30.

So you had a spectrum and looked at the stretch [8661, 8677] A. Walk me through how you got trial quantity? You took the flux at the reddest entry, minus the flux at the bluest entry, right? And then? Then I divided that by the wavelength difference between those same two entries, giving 1.1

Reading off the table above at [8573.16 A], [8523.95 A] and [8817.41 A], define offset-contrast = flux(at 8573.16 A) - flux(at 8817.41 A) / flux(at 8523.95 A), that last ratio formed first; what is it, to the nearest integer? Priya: 147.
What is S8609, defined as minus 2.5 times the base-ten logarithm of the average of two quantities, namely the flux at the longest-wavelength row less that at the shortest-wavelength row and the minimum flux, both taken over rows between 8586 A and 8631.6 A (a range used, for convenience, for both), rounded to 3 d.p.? -4.681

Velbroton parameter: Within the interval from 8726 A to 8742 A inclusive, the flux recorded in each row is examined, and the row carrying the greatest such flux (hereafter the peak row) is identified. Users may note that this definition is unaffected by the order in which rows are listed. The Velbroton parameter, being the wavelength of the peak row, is 8726.52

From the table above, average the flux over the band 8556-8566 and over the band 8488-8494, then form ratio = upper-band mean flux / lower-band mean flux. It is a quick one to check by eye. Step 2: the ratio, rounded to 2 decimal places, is 1.01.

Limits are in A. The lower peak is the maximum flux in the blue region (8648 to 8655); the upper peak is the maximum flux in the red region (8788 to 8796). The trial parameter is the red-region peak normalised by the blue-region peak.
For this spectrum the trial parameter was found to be 1.04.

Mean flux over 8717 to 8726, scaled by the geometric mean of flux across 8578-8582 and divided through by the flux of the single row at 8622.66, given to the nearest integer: 154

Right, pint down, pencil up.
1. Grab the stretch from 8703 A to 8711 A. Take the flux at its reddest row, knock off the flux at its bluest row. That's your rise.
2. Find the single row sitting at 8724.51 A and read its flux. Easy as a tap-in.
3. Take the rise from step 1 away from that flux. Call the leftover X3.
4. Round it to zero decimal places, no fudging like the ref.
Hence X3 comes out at 152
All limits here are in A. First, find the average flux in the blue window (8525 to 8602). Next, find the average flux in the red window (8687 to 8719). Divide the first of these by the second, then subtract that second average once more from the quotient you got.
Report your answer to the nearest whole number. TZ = -149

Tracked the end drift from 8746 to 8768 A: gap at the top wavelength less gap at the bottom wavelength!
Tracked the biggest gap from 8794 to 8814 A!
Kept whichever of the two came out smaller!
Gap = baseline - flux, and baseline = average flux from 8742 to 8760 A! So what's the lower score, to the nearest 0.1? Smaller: -1.6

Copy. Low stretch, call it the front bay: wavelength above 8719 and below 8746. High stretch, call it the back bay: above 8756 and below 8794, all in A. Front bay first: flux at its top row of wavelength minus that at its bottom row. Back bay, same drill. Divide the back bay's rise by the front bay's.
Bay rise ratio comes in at 1.0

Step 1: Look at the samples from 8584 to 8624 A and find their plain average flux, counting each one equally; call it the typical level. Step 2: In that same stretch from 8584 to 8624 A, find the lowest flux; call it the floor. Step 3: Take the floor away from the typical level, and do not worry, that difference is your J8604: 2.0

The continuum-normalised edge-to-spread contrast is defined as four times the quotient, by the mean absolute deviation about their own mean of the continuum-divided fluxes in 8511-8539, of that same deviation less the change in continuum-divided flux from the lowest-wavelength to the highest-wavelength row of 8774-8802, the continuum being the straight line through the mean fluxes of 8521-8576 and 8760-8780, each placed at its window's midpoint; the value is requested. 8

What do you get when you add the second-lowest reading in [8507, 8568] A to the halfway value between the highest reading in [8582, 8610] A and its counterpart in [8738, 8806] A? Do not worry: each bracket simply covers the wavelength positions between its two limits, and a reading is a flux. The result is 275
